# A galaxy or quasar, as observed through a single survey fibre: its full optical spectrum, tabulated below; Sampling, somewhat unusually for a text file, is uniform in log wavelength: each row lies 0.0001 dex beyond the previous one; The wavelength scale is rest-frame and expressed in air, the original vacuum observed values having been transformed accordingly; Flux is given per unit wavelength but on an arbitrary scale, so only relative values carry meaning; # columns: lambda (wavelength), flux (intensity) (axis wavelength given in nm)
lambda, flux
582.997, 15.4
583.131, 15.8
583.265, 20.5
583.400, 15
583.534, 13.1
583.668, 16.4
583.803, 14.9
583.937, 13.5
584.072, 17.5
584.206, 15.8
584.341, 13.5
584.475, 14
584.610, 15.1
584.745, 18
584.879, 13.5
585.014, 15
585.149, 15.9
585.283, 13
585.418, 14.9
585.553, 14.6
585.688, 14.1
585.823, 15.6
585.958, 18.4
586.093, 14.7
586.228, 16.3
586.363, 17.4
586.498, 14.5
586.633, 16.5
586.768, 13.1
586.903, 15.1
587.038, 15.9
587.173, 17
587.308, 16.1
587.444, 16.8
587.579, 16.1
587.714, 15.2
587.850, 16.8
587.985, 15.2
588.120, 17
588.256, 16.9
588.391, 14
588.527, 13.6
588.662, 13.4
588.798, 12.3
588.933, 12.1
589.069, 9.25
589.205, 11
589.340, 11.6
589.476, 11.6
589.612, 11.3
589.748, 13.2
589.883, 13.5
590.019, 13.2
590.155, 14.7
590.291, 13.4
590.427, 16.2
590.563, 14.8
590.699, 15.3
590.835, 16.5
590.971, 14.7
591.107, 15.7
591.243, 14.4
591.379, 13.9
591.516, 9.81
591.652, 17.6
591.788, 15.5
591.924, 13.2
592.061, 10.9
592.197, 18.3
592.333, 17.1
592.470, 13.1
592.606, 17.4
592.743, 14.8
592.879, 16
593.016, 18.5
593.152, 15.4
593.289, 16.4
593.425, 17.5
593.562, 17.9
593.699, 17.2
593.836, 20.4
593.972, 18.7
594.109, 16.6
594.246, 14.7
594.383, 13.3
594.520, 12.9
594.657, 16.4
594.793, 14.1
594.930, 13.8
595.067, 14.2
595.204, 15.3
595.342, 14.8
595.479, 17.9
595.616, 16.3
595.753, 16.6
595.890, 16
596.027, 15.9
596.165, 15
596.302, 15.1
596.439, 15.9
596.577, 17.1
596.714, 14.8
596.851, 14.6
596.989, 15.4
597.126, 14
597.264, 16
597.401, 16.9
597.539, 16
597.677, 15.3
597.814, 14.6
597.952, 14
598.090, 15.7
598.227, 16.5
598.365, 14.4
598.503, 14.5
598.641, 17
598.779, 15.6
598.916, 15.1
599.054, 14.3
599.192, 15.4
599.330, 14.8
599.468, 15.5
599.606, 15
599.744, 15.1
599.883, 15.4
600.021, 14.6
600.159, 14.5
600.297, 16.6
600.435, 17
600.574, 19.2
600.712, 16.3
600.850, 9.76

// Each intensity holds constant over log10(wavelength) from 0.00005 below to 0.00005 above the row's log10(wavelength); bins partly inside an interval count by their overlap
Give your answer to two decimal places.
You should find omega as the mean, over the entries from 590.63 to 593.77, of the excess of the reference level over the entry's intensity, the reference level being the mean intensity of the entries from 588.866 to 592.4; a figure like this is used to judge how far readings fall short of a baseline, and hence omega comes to -1.73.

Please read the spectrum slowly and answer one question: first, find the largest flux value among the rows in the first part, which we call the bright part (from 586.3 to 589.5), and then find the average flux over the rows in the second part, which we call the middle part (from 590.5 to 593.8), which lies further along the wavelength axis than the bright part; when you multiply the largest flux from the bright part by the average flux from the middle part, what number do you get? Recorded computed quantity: 270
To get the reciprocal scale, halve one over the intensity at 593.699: 0.029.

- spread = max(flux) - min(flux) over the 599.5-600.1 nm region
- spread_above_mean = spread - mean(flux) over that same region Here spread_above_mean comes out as -14.2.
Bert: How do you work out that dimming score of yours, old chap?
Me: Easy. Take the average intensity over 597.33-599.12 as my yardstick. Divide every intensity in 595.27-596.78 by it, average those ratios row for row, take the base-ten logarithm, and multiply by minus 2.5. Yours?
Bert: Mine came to -0.039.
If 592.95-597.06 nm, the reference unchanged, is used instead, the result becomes -0.040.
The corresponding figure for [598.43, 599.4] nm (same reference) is 0.010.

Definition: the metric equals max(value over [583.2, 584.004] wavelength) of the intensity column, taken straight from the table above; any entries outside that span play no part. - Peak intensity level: 20.5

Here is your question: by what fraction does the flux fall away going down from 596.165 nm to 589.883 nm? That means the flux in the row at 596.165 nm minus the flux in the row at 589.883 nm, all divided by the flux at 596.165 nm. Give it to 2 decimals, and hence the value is 0.10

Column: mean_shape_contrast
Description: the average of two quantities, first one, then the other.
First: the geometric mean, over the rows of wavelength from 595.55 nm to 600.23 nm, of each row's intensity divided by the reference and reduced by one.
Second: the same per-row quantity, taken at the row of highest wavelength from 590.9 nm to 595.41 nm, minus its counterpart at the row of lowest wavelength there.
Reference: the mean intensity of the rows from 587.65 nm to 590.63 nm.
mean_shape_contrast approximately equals 0.06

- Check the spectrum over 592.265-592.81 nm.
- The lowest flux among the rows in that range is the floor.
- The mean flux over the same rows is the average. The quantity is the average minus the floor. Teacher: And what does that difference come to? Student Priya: 2.5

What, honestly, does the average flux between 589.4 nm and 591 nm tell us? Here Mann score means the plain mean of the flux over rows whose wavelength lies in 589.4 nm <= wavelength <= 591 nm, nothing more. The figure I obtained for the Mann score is 14.0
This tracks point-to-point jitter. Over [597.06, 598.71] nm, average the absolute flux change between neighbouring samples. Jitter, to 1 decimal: 1.2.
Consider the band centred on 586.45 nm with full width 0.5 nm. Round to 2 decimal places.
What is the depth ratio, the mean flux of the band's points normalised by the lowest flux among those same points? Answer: 1.12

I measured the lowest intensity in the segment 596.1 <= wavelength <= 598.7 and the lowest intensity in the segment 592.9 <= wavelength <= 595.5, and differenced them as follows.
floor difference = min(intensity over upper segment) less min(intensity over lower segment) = 1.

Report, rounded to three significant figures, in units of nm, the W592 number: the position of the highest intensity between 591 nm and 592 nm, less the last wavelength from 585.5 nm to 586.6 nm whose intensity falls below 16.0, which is 5.15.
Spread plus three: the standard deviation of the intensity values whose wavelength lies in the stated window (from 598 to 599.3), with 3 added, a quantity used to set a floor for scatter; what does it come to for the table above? 3.9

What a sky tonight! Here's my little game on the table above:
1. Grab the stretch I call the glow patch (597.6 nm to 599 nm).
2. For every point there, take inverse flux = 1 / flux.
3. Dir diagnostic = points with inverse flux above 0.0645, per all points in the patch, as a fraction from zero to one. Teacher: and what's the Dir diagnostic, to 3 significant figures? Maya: 0.600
